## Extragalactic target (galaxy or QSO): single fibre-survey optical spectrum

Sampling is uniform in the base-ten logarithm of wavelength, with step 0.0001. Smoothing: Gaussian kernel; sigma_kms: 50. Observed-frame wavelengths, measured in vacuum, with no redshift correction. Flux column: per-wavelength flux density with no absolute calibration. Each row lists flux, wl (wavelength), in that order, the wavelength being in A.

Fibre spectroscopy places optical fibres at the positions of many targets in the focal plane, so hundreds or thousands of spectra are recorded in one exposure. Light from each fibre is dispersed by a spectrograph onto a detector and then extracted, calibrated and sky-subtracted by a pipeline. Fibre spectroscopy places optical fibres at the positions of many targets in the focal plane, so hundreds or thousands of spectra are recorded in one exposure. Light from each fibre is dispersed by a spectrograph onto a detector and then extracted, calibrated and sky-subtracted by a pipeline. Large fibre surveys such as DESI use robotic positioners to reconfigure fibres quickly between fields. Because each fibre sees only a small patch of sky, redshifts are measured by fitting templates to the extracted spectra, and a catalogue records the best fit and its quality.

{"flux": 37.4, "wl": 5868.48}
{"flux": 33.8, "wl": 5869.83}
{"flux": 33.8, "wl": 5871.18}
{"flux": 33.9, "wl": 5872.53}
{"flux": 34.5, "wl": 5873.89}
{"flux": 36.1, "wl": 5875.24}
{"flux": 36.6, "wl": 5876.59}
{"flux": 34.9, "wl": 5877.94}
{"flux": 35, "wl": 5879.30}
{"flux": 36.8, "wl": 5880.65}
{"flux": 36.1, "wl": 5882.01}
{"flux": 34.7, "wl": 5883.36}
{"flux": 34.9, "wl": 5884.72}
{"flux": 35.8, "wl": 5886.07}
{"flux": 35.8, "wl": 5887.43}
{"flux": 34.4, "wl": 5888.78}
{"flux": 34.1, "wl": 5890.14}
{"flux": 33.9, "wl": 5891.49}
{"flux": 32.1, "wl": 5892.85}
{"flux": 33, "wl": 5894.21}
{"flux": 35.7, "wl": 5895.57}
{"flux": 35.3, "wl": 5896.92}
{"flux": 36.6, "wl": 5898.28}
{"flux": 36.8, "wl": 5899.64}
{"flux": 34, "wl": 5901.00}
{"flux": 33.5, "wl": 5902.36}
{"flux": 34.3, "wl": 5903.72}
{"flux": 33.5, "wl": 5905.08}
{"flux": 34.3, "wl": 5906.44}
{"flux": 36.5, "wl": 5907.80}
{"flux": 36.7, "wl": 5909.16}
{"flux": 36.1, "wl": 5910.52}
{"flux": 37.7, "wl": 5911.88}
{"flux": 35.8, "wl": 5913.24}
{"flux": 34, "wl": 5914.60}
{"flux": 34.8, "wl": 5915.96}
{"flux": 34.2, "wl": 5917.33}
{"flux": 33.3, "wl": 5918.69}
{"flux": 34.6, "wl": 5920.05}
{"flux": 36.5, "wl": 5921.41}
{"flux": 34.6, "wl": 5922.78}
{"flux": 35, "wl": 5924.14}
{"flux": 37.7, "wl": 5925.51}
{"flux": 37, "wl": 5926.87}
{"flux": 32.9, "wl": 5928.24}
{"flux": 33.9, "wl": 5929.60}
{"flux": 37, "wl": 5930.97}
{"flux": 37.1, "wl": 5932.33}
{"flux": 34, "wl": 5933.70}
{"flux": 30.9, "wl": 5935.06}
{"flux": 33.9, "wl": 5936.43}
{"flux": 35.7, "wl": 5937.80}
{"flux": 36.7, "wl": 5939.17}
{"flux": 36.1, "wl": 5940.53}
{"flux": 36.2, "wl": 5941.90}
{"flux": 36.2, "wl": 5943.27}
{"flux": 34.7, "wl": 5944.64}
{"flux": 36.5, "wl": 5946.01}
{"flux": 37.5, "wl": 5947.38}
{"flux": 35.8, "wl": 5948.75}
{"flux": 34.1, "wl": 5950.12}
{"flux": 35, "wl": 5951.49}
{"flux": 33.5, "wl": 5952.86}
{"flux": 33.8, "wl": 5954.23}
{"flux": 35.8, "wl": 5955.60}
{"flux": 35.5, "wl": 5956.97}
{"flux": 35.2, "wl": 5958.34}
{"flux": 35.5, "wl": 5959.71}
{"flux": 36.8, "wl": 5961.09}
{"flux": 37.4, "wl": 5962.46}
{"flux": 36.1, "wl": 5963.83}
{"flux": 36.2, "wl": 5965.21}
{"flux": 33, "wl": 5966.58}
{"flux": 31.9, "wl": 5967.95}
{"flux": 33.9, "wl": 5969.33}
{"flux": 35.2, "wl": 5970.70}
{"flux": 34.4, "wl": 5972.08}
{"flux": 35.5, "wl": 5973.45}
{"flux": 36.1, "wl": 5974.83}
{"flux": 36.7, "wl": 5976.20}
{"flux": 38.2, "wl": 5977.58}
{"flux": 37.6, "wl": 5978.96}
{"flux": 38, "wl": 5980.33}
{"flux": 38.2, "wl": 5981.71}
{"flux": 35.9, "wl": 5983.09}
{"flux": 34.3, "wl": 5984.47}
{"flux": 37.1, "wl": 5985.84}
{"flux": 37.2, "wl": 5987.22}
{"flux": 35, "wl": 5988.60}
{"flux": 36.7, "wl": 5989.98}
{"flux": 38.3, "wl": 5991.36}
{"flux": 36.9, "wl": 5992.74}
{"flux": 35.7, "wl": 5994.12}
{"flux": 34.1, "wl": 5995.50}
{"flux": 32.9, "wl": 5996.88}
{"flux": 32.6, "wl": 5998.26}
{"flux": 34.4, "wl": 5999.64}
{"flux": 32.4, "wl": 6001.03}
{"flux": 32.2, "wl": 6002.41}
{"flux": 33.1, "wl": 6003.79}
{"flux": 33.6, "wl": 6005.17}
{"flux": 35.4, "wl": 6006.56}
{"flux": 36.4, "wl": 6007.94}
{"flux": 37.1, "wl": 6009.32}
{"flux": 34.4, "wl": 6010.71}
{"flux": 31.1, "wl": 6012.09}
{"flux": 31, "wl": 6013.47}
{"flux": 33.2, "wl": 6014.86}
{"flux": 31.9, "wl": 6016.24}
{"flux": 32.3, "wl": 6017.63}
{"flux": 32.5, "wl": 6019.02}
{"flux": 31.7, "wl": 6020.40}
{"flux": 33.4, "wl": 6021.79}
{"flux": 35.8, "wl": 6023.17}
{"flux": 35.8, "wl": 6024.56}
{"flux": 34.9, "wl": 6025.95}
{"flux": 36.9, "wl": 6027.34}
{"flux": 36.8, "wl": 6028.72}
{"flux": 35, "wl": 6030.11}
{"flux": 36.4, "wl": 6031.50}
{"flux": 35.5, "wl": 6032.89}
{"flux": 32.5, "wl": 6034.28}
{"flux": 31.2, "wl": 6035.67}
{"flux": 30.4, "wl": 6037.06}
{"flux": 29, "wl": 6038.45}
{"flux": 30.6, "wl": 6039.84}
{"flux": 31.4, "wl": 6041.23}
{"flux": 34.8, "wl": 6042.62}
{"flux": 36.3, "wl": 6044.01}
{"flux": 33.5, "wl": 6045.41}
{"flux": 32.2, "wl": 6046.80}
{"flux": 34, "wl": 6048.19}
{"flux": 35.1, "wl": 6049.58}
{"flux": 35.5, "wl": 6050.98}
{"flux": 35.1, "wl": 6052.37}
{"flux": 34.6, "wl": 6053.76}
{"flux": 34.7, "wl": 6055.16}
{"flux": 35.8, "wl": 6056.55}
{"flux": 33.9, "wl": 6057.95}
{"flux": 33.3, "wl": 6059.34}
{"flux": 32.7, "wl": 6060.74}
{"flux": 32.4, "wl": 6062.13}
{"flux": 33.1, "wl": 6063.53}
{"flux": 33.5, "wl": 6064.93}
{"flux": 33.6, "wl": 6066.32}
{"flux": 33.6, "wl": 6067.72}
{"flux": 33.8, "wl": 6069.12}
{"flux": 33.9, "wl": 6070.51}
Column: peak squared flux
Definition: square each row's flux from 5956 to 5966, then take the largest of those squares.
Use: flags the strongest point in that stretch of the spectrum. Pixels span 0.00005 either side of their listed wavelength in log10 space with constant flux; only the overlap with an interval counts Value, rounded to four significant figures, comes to 1399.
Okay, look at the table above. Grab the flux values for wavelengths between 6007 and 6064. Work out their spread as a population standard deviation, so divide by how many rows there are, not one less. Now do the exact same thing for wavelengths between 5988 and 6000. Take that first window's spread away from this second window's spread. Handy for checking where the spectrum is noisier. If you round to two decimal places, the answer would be -0.24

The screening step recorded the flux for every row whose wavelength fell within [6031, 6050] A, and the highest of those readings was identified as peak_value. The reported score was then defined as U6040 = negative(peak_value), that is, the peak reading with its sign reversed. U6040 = -36.4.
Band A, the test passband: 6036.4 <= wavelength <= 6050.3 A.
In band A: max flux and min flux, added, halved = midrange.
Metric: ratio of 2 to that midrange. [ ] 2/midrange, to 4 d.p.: 0.0613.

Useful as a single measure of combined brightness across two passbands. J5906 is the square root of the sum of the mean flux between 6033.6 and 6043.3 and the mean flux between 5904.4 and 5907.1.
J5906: 8.08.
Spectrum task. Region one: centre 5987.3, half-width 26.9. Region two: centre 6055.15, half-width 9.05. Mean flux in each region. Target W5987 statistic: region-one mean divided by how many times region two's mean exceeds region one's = 36.4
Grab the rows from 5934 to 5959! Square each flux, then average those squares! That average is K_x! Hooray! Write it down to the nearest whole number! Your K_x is 1239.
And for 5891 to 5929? 1228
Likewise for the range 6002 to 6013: 1171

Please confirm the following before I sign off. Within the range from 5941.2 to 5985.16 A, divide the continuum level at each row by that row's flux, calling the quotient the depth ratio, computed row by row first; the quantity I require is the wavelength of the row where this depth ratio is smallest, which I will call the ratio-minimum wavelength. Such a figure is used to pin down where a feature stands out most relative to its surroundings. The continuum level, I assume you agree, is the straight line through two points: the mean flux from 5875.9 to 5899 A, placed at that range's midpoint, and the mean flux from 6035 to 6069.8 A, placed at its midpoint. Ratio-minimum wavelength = 5981.71 A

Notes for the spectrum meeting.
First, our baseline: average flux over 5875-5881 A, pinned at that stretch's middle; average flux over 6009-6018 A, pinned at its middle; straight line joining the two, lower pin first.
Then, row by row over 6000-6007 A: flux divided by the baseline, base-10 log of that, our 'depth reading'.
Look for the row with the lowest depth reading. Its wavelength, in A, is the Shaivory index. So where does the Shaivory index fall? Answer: 6002.41 A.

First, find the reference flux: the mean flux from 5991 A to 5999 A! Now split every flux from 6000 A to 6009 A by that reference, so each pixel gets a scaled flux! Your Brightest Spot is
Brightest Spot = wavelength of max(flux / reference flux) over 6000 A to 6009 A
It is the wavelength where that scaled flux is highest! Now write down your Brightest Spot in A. 6007.94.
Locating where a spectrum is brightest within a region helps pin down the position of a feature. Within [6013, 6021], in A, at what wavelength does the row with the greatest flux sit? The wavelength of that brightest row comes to 6014.86 A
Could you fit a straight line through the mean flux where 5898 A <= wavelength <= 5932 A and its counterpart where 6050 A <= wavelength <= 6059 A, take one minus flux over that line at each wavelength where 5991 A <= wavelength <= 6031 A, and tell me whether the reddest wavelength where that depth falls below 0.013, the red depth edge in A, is 6030.11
